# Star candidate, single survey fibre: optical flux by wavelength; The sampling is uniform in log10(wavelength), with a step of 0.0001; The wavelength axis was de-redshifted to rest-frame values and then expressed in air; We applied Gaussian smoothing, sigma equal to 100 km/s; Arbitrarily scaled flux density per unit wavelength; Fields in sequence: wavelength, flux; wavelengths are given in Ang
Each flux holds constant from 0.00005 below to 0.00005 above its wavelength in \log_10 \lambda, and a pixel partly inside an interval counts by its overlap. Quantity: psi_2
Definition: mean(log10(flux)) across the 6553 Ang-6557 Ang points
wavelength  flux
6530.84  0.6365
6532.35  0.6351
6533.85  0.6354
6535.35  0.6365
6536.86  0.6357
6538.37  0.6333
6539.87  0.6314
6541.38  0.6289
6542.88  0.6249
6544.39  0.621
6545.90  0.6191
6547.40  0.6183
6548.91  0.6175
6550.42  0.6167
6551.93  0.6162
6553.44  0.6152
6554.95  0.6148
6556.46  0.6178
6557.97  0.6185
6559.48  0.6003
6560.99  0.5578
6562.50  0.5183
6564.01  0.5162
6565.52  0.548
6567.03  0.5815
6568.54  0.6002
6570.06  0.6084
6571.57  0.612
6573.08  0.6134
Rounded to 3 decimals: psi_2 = -0.210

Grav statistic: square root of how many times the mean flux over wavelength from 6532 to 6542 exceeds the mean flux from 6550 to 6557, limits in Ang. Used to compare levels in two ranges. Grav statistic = 1.01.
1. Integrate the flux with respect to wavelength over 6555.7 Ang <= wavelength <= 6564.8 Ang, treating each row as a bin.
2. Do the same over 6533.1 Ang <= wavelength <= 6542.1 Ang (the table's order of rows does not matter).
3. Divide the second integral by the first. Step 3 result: 1.10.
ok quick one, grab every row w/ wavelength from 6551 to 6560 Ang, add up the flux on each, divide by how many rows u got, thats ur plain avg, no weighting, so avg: 0.614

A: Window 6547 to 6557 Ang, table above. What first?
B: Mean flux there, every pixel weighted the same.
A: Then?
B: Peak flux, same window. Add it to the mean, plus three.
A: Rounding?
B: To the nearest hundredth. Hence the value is 4.23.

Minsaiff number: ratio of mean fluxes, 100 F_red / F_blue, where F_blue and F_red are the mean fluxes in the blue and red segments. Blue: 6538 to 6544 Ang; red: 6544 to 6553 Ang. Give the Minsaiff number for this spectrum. 98.2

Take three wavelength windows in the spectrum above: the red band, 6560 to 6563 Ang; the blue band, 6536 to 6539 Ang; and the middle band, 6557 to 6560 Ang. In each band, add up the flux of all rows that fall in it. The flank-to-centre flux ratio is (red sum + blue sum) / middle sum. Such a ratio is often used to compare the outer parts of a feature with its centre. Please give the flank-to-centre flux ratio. 1.92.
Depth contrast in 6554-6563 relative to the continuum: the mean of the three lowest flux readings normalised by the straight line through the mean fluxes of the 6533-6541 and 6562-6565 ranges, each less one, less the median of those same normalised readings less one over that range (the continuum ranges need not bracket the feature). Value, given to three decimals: -0.063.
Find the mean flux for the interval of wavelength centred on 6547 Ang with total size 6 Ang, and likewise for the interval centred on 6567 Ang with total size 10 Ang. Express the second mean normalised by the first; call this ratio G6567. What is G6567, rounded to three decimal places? 0.920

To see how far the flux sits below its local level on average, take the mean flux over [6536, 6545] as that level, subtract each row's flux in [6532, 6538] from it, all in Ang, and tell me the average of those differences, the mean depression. -0.01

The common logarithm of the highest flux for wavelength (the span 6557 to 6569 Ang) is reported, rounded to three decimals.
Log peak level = -0.209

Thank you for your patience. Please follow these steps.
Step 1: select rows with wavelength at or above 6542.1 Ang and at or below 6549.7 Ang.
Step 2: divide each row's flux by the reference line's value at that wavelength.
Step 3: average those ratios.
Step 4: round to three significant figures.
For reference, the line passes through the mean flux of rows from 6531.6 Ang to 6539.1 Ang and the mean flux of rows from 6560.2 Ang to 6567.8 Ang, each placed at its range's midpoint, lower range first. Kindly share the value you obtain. 1.03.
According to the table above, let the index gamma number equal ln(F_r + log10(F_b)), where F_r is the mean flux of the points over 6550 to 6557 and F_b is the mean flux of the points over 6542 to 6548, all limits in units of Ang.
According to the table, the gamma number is -0.89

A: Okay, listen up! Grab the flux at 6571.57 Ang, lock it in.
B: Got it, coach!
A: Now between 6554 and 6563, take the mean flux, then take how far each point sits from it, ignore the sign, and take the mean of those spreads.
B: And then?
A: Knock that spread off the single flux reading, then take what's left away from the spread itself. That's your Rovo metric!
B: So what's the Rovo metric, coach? -0.55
